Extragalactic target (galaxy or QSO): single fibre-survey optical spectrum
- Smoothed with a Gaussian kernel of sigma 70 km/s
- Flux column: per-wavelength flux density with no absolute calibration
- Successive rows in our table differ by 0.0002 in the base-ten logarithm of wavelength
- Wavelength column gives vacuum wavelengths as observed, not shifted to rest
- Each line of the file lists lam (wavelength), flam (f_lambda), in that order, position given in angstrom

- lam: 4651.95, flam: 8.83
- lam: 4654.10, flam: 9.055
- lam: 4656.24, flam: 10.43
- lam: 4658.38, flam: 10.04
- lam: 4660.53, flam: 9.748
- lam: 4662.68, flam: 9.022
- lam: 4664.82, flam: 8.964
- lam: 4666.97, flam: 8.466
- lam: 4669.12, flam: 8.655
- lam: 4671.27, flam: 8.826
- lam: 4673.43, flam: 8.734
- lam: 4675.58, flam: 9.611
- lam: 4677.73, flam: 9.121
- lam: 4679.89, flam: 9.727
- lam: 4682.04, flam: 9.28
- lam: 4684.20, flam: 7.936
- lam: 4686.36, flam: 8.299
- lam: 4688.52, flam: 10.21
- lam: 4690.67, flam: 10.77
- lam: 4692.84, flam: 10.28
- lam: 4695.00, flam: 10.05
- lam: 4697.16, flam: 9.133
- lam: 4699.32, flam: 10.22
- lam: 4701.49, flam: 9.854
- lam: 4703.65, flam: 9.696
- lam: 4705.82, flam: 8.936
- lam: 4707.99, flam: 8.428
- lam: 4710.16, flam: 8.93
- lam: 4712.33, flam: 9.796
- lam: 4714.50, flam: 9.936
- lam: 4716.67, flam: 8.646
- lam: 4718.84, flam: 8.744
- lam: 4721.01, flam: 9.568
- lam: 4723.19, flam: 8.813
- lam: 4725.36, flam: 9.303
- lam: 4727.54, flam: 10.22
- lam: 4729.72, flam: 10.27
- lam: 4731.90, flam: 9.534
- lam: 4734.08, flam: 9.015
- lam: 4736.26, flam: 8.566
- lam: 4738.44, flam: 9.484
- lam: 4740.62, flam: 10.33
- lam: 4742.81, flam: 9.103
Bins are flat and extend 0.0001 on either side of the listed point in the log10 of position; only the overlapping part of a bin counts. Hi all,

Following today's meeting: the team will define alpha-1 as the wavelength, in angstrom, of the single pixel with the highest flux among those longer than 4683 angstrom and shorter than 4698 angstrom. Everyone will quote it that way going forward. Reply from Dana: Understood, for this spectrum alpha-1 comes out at 4690.67 angstrom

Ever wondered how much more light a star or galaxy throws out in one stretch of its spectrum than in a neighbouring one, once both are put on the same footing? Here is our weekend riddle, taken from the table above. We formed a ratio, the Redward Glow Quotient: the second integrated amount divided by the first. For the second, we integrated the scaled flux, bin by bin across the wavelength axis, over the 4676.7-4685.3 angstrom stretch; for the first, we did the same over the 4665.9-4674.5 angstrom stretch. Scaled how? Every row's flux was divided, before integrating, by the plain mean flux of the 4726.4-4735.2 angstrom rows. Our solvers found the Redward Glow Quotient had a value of 1.04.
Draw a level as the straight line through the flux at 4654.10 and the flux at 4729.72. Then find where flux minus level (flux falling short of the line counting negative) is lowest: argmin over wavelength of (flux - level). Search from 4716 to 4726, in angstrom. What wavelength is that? 4716.67 angstrom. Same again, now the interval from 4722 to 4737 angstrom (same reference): 4736.26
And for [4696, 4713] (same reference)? 4707.99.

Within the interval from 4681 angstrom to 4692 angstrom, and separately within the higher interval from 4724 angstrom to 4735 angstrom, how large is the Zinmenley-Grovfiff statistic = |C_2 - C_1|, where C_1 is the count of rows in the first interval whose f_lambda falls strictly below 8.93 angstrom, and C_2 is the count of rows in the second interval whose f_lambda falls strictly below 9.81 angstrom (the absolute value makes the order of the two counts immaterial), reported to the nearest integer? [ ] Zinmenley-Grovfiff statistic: 1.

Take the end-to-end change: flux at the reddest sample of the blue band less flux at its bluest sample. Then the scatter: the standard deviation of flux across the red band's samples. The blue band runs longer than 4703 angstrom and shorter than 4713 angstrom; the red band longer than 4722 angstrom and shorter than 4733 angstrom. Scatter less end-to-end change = 0.5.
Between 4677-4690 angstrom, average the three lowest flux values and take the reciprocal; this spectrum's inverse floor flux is 0.1183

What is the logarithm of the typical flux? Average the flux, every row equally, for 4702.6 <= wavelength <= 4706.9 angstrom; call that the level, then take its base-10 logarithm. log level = 0.969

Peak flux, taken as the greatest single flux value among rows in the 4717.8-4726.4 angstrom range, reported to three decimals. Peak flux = 9.568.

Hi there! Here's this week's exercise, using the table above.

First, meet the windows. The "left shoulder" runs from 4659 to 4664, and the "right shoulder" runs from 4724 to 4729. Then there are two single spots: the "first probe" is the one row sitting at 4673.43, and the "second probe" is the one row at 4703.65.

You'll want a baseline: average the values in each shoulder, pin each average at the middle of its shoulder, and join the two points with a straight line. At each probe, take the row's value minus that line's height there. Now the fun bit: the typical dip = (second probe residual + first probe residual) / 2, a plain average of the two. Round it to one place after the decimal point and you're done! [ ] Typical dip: -0.3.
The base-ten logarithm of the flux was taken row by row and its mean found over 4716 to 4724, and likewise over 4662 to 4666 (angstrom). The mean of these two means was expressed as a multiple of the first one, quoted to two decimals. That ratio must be 1.00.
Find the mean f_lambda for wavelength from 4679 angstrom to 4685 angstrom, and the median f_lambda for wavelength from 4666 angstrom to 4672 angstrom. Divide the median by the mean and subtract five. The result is -4.04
